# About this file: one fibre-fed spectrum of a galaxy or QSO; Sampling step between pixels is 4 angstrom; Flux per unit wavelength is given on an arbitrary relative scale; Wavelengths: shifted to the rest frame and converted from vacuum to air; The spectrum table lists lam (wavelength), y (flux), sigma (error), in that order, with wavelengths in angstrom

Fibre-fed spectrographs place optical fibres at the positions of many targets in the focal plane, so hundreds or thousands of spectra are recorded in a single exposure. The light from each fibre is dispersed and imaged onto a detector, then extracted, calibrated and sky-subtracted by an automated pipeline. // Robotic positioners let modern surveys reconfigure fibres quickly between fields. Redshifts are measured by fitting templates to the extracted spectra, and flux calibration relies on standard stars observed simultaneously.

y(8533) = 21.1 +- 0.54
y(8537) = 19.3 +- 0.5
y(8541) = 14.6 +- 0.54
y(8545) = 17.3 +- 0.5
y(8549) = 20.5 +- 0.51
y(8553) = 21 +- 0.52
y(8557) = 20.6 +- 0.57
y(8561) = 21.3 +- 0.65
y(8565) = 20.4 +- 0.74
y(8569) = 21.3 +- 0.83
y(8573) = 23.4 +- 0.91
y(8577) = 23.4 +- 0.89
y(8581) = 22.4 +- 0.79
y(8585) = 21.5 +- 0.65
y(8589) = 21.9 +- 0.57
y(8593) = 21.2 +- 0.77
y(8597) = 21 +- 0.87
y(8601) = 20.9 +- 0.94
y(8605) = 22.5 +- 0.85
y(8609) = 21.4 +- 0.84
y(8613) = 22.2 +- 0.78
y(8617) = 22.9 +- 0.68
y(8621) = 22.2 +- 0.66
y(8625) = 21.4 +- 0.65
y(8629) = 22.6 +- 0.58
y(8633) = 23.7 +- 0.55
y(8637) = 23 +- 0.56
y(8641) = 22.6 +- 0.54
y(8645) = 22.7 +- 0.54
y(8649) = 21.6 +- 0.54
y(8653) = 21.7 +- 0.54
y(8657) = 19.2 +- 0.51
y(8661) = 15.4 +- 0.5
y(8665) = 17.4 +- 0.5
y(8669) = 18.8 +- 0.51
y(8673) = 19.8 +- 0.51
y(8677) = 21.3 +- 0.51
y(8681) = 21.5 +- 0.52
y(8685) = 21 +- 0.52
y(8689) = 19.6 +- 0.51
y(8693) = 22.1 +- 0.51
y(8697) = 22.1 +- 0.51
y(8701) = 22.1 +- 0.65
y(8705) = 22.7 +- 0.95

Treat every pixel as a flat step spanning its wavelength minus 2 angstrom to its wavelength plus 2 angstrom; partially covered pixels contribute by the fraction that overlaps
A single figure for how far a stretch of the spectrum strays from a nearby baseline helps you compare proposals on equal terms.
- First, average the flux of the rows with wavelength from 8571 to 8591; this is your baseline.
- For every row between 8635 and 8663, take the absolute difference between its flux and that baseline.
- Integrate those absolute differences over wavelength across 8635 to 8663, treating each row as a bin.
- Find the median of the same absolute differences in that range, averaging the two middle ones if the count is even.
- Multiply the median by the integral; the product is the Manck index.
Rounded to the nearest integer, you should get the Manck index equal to 42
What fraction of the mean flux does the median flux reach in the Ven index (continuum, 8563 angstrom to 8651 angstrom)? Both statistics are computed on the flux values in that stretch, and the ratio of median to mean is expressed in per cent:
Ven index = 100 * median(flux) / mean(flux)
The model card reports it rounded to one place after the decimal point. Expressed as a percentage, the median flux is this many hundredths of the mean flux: 100.5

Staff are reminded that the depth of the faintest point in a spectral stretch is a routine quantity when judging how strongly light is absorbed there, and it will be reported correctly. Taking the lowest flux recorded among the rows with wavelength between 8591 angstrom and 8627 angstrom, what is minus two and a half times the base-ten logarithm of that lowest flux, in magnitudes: -3.30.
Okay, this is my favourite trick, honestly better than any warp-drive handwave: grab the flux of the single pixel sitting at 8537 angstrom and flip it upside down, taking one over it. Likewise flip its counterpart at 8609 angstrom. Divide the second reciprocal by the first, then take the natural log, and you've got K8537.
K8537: -0.10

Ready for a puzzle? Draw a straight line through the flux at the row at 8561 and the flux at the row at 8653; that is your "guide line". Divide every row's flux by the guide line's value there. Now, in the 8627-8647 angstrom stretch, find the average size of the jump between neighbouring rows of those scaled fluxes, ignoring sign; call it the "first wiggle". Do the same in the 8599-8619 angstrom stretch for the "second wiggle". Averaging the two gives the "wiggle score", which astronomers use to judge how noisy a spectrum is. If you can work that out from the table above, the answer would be 0.0375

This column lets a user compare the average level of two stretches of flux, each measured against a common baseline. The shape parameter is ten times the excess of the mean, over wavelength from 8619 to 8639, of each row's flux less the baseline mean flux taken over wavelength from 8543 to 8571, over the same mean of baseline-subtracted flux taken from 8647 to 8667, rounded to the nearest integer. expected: 35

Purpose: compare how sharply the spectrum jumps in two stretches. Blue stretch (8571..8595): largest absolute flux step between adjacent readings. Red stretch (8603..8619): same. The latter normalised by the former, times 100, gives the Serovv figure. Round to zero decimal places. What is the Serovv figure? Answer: 110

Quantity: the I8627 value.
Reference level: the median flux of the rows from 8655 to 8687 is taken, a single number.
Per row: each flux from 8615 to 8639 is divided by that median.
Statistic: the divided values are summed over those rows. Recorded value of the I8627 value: 7.0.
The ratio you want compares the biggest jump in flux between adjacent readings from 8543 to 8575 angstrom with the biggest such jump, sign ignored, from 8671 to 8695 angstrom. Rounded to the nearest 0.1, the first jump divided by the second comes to 1.3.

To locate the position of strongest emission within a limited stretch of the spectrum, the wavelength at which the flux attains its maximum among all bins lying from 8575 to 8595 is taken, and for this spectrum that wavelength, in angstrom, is 8577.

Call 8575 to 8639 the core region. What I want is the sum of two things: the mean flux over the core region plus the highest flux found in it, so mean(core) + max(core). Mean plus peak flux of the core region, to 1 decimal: 45.8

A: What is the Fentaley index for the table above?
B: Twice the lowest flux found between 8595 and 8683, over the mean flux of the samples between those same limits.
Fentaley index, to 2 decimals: 1.45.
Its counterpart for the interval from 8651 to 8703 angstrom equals 1.53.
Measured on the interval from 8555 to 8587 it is 1.87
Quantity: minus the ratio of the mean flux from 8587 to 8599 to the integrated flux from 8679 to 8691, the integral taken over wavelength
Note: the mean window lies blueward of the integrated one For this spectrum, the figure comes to -0.086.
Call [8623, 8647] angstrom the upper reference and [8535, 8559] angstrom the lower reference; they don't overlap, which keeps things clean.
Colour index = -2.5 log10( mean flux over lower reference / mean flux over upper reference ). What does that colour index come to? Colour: 0.20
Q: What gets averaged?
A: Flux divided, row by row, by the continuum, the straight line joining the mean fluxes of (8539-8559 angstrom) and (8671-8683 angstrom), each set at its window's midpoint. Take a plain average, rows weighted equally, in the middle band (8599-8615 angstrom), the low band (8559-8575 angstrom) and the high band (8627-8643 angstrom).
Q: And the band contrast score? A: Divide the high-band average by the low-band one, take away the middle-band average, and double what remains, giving -0.19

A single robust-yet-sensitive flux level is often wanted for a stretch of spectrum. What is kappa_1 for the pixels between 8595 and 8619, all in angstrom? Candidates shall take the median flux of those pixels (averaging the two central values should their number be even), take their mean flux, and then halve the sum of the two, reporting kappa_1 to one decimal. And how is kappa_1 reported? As 21.8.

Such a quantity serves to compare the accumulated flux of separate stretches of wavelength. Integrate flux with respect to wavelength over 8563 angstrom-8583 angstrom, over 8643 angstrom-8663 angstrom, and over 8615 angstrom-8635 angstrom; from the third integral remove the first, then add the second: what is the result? 410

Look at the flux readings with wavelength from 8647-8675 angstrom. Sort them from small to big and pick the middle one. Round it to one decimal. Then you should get 19.2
